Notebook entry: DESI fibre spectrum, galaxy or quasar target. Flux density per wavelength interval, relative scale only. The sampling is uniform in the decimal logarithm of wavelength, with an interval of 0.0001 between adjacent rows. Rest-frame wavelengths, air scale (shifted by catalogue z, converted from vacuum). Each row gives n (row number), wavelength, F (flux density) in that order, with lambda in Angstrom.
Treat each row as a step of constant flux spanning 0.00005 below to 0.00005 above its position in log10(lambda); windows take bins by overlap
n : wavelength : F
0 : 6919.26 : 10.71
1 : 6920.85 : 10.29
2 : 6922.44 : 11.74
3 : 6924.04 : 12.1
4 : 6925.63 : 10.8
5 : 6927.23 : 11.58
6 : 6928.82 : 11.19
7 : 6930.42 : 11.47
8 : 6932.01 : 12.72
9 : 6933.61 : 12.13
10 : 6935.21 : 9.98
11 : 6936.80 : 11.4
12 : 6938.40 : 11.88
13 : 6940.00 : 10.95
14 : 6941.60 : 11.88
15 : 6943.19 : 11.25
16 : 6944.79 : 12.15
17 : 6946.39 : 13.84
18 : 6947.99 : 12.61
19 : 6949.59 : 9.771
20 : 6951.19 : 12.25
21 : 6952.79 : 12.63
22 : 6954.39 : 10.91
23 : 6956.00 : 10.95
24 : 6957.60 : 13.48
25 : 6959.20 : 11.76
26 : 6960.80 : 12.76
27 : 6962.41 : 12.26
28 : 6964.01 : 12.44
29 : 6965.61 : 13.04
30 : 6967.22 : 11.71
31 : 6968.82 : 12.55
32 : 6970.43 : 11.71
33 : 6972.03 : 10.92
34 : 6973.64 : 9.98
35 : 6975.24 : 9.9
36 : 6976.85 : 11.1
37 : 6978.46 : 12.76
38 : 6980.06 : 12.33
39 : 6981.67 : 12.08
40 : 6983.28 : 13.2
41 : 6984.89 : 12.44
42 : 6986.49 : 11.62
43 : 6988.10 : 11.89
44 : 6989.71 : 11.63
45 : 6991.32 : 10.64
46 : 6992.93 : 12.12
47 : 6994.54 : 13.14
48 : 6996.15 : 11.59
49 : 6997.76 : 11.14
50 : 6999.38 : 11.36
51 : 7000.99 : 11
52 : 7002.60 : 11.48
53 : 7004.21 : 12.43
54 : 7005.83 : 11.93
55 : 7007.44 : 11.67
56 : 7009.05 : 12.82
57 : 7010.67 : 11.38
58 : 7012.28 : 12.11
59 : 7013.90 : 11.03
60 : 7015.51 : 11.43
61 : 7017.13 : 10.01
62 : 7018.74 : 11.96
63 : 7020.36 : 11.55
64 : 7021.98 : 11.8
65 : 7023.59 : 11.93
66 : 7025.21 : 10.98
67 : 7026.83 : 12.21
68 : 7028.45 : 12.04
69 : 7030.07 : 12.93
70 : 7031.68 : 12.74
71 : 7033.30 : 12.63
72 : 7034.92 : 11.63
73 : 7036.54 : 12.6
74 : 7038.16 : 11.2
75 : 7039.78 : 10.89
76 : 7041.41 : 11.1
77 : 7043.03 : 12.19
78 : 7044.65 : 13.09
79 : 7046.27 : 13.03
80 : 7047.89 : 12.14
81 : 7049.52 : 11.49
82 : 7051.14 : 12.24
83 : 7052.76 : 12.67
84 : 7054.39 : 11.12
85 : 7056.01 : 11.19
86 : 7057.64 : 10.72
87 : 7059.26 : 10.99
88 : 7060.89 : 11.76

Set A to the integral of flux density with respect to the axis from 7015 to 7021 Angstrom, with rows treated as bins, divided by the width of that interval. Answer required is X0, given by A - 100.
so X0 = -88.8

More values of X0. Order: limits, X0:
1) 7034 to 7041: -88.4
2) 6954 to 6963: -87.9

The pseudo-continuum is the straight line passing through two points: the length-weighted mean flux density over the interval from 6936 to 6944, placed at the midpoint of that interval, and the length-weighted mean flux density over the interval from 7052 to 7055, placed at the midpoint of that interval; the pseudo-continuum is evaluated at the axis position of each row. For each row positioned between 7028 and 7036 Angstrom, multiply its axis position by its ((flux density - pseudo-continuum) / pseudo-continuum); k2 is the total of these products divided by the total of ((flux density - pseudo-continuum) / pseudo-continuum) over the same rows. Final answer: 7031.0 Angstrom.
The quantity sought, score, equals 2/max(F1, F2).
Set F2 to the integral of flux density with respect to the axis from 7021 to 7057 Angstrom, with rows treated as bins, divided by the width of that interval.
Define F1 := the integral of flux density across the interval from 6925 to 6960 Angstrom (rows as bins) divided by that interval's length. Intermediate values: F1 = 11.7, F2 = 11.98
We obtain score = 0.1669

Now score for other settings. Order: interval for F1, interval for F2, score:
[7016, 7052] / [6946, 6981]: 0.1677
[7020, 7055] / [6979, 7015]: 0.1664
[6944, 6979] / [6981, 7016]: 0.1684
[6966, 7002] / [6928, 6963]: 0.1691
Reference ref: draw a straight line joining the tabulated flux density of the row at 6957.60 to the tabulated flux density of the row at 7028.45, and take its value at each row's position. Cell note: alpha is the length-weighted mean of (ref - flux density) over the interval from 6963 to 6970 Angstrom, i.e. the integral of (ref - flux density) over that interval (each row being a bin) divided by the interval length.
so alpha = 0.91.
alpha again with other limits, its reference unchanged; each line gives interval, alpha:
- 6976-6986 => 0.72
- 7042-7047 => -0.98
